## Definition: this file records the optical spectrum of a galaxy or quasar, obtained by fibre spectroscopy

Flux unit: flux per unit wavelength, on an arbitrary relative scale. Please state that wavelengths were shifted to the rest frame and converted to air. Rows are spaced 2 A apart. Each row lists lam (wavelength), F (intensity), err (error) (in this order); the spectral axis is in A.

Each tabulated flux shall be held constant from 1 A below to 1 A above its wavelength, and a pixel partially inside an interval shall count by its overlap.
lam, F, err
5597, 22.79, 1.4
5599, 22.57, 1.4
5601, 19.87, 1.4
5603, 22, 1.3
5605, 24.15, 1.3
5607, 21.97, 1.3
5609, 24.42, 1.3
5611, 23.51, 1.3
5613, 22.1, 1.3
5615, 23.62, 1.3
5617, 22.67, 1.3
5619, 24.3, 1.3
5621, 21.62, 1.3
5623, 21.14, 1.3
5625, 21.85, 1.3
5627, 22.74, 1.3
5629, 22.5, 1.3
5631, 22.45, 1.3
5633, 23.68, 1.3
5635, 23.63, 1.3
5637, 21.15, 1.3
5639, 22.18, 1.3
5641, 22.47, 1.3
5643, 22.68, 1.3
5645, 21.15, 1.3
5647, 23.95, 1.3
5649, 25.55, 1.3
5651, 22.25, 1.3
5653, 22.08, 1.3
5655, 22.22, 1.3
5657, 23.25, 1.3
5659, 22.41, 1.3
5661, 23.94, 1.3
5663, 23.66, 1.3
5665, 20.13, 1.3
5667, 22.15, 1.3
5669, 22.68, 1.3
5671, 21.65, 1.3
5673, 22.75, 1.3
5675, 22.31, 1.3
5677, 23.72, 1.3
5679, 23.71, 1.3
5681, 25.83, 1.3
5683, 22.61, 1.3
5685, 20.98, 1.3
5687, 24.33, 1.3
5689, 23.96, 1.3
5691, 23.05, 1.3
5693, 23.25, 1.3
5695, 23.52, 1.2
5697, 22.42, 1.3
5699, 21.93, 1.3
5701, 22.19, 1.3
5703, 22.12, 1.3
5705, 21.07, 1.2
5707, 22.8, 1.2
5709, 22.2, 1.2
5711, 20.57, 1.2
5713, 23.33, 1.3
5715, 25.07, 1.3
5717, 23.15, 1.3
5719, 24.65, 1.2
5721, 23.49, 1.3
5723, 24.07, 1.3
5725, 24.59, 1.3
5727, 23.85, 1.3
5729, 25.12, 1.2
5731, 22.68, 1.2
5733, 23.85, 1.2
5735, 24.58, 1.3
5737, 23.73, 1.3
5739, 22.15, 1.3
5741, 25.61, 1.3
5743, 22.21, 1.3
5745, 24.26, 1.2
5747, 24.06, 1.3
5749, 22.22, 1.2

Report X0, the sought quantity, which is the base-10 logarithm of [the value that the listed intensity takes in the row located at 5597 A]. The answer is 1.358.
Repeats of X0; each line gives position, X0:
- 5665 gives 1.304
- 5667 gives 1.345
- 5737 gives 1.375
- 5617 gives 1.355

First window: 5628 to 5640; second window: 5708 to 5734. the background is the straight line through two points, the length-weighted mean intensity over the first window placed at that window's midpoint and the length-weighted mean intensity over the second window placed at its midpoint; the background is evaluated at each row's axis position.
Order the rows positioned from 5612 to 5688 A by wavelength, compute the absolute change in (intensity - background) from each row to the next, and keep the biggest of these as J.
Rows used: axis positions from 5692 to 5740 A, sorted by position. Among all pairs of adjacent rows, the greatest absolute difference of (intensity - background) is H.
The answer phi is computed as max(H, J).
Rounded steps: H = 2.7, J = 3.55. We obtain 3.55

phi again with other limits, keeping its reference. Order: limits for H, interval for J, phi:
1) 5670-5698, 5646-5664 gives 3.33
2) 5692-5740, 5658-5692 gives 3.55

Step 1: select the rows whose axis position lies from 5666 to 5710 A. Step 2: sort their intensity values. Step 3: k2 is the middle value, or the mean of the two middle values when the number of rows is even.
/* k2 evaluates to 22.6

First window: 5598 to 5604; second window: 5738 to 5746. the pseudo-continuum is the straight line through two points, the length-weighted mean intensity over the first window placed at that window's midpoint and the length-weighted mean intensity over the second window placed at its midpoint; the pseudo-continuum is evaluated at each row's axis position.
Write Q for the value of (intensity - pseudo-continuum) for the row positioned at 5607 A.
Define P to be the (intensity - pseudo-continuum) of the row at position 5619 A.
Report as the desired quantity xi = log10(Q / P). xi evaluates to -0.80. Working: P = 2.55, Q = 0.4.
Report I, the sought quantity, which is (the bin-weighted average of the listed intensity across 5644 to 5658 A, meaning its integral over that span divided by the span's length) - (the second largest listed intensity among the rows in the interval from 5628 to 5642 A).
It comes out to -0.7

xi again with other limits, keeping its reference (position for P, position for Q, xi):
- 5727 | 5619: 0.70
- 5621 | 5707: 0.19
